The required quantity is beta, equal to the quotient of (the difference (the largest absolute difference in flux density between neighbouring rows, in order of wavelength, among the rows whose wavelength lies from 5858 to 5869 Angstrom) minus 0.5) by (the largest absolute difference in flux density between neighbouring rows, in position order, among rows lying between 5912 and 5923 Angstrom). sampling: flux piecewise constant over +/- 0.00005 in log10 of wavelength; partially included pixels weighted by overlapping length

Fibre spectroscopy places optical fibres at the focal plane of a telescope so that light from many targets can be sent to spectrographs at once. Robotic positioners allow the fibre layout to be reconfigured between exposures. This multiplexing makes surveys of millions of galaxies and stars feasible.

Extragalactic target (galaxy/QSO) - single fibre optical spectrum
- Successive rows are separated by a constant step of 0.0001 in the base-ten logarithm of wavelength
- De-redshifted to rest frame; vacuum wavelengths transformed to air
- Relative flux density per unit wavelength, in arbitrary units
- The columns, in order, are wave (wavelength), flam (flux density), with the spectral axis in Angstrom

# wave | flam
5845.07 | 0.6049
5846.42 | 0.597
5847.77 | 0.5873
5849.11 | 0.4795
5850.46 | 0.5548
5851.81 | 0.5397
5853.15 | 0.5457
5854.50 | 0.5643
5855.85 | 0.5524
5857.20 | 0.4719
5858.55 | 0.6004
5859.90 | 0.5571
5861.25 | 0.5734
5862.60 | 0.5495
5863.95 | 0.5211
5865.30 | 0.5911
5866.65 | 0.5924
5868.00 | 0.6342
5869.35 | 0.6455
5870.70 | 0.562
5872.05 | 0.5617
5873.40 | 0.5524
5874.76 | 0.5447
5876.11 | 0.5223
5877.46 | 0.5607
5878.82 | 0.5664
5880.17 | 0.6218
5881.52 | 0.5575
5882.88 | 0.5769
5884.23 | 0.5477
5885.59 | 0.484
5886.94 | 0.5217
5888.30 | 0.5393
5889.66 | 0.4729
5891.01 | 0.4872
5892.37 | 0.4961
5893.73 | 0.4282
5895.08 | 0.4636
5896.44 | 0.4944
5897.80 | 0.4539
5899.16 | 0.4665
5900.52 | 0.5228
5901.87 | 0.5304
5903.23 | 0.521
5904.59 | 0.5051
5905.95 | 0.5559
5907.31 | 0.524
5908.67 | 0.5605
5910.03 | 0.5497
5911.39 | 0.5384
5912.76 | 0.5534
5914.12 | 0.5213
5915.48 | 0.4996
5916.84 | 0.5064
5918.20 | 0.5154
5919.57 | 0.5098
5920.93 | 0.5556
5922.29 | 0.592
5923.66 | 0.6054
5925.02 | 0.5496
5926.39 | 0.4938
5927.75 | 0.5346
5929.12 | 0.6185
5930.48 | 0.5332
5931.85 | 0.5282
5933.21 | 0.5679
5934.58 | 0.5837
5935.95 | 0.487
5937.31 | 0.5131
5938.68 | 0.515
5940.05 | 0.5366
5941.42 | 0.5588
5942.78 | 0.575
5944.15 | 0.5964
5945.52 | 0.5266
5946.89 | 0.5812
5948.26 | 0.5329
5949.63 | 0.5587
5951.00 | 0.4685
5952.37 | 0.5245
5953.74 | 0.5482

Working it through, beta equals -9.4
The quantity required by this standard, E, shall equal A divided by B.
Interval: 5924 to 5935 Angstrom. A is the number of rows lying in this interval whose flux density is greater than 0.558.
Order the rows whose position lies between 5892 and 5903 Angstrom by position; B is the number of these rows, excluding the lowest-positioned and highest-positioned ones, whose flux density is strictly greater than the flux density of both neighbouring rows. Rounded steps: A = 3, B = 1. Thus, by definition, 3.0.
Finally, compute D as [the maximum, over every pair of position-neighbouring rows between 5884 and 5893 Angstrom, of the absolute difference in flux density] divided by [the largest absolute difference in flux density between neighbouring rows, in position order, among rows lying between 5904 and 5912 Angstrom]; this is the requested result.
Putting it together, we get 1.3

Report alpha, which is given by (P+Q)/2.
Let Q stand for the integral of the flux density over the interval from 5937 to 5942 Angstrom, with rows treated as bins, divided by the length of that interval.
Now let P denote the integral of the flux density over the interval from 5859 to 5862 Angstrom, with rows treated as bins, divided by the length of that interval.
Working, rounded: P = 0.567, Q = 0.531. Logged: 0.549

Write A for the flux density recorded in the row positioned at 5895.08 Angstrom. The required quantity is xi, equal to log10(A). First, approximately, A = 0.4636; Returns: -0.334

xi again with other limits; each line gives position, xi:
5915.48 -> -0.301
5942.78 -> -0.240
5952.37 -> -0.280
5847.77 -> -0.231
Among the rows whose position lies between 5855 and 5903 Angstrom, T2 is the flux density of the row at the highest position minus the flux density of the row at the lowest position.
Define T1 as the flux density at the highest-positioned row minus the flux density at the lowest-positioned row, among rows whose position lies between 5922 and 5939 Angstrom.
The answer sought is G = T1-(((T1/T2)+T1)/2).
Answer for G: -1.79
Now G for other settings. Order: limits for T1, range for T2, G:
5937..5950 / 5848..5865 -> -0.53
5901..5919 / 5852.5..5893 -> -0.16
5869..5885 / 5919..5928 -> 1.92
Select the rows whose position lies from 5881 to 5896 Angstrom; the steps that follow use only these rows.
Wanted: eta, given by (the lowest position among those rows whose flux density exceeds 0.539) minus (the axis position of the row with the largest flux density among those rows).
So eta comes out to -1.4 Angstrom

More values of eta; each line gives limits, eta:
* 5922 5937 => -6.8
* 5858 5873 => -10.8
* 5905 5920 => -2.7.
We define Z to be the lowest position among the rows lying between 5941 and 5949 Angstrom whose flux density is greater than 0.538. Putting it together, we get 5941.42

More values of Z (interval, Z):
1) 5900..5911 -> 5905.95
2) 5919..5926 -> 5920.93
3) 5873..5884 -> 5873.40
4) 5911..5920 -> 5911.39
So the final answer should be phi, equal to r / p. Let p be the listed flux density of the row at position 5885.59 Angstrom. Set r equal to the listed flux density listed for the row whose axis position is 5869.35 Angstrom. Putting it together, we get 1.33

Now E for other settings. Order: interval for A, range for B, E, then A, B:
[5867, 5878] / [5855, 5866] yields 2.5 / 5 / 2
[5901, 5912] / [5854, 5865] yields 0.5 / 1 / 2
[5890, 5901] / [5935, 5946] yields 0.0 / 0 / 1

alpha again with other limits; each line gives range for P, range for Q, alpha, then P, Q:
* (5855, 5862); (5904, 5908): 0.540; 0.551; 0.529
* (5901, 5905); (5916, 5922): 0.524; 0.521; 0.526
